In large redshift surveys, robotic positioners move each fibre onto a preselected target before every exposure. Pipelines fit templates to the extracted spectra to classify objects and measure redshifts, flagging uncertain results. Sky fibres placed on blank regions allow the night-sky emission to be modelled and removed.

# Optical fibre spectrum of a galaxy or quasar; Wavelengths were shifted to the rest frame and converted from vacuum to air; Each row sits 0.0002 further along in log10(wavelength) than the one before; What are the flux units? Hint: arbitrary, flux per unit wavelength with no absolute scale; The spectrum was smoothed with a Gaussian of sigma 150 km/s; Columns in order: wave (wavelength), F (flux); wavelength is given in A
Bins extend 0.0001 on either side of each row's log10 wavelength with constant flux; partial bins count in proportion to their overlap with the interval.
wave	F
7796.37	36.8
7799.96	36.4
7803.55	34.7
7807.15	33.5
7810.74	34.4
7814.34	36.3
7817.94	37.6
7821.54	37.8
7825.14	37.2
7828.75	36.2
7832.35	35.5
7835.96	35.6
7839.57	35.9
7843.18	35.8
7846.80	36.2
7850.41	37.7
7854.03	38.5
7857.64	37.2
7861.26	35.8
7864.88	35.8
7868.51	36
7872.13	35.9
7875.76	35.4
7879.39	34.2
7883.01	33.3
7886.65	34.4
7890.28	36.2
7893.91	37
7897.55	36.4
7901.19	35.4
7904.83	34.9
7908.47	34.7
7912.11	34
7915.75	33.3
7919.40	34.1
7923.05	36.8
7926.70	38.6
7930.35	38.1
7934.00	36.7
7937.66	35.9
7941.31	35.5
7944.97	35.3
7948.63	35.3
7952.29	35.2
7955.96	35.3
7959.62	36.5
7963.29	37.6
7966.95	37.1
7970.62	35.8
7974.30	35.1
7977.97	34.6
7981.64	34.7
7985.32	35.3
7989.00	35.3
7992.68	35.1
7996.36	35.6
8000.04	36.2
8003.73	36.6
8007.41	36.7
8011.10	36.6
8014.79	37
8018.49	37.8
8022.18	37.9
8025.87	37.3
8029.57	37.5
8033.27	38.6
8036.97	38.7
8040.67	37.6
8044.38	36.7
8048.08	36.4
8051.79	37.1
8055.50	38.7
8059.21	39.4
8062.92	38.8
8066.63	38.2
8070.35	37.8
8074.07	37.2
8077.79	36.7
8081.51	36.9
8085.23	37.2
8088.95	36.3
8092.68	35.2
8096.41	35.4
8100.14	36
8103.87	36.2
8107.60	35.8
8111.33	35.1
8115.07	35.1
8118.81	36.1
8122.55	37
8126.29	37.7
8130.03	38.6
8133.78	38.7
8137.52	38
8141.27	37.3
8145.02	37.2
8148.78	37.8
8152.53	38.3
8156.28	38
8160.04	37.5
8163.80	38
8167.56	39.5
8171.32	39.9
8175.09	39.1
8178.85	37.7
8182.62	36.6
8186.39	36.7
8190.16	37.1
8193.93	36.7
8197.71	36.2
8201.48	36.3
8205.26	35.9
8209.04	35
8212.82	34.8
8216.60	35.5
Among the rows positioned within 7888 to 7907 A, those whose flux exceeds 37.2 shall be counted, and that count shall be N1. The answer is 0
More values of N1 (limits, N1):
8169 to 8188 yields 3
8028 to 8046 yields 4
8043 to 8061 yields 2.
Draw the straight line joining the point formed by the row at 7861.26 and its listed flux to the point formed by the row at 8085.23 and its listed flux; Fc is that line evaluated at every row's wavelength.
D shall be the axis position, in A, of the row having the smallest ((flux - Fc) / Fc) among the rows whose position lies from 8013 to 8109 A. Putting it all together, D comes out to 8092.68 A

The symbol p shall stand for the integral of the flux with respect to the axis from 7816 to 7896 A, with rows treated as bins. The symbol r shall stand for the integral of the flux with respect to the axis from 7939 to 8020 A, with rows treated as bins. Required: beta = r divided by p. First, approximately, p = 2892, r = 2909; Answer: 1.01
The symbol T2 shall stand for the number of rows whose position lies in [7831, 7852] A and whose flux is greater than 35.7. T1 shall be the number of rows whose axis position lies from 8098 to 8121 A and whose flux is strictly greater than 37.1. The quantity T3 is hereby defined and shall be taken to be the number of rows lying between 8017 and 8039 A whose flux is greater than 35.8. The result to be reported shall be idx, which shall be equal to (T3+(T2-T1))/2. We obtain 5.0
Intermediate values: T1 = 0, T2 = 4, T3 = 6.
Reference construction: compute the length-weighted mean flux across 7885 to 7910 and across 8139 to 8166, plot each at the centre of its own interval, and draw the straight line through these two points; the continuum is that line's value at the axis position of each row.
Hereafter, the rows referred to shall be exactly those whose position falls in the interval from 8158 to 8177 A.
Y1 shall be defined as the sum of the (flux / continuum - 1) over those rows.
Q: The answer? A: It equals 0.12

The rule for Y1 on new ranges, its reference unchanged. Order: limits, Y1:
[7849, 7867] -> 0.25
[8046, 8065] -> 0.16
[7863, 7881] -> 0.01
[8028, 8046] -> 0.14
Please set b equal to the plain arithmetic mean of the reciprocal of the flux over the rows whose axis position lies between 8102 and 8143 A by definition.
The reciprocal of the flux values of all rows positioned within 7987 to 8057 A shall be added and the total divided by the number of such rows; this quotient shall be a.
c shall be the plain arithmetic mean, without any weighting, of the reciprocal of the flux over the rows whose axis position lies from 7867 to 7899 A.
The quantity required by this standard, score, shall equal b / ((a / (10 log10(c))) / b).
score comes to -0.422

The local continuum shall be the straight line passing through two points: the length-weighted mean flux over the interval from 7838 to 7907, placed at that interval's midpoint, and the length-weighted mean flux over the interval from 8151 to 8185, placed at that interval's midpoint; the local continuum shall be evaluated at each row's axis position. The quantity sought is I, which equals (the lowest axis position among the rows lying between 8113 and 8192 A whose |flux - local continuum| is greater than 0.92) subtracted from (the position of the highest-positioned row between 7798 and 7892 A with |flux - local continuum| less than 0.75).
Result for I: -224.8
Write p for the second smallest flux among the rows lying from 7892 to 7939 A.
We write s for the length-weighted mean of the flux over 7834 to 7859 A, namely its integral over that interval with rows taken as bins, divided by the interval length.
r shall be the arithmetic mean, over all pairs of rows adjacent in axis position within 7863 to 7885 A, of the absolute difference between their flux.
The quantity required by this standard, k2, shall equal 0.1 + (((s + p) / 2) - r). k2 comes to 34.9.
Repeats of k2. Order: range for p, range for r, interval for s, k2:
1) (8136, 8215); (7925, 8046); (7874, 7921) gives 34.5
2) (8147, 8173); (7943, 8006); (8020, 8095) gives 37.3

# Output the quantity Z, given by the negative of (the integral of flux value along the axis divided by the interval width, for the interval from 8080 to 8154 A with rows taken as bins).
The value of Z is -36.8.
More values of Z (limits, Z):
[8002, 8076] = -37.6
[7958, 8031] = -36.3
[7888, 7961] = -35.7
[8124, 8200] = -37.8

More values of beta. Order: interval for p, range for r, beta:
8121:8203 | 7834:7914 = 0.92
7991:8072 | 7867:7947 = 0.94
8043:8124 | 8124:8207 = 1.05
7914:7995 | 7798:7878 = 1.00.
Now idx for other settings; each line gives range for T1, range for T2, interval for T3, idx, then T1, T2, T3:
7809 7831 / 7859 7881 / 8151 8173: 3.5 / 3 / 4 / 6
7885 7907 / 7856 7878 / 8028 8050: 5.5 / 0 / 5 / 6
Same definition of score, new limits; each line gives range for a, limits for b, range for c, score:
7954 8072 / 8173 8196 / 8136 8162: -0.417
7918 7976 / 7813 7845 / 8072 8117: -0.424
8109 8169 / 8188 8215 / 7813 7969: -0.450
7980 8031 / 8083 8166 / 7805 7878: -0.416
